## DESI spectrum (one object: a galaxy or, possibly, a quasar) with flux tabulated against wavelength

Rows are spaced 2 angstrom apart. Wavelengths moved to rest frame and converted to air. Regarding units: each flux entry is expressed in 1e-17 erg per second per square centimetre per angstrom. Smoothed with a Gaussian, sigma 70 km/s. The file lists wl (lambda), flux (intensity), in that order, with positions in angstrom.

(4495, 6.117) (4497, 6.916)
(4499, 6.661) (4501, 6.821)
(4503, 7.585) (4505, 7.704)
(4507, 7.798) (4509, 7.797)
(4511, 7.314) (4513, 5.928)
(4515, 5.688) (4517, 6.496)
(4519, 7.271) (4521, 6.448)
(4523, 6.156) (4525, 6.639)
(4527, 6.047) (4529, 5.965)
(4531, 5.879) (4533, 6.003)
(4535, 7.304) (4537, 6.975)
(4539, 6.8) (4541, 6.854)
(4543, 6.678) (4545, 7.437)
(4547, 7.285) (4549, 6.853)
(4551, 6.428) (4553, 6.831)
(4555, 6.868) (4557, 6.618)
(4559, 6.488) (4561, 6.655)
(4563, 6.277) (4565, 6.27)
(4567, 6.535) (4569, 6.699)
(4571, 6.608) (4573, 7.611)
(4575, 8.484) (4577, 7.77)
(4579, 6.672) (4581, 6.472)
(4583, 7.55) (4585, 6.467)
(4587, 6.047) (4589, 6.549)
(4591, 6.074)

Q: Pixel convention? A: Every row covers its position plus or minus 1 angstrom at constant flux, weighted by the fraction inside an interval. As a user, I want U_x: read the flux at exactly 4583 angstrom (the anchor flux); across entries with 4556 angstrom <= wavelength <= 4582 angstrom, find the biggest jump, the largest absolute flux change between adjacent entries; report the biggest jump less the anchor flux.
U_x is -6.5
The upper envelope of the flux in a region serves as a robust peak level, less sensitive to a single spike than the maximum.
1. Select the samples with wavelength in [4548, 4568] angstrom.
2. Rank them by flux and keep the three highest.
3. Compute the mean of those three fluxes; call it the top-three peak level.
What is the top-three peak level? 6.85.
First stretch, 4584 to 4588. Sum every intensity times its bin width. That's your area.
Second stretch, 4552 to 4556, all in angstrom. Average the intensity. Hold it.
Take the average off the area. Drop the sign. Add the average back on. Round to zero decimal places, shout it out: 25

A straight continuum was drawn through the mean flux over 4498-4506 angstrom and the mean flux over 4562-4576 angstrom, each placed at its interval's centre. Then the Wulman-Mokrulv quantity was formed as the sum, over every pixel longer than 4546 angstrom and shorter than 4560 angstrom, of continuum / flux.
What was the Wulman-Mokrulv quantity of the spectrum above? 7.2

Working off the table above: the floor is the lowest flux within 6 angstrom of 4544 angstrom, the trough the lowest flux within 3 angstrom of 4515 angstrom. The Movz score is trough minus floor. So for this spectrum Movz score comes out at -1.0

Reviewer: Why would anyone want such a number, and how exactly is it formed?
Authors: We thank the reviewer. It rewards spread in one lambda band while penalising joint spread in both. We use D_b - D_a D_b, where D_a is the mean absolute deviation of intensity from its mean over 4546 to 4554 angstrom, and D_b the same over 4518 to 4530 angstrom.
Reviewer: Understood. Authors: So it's 0.28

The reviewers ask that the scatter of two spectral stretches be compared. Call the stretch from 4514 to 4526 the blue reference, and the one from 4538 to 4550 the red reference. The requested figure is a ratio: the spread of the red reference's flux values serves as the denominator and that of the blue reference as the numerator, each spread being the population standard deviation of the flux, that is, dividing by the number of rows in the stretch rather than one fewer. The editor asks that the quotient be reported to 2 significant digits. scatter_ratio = 1.7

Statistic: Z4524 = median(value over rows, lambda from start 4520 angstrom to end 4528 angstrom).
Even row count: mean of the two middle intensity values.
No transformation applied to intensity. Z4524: 6.3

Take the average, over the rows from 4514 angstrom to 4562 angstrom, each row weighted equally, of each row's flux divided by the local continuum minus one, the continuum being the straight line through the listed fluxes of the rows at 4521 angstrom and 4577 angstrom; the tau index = -0.034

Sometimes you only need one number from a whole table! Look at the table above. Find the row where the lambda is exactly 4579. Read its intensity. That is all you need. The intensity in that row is 6.672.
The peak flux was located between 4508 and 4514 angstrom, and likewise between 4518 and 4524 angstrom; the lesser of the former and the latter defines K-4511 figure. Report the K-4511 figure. 7.3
